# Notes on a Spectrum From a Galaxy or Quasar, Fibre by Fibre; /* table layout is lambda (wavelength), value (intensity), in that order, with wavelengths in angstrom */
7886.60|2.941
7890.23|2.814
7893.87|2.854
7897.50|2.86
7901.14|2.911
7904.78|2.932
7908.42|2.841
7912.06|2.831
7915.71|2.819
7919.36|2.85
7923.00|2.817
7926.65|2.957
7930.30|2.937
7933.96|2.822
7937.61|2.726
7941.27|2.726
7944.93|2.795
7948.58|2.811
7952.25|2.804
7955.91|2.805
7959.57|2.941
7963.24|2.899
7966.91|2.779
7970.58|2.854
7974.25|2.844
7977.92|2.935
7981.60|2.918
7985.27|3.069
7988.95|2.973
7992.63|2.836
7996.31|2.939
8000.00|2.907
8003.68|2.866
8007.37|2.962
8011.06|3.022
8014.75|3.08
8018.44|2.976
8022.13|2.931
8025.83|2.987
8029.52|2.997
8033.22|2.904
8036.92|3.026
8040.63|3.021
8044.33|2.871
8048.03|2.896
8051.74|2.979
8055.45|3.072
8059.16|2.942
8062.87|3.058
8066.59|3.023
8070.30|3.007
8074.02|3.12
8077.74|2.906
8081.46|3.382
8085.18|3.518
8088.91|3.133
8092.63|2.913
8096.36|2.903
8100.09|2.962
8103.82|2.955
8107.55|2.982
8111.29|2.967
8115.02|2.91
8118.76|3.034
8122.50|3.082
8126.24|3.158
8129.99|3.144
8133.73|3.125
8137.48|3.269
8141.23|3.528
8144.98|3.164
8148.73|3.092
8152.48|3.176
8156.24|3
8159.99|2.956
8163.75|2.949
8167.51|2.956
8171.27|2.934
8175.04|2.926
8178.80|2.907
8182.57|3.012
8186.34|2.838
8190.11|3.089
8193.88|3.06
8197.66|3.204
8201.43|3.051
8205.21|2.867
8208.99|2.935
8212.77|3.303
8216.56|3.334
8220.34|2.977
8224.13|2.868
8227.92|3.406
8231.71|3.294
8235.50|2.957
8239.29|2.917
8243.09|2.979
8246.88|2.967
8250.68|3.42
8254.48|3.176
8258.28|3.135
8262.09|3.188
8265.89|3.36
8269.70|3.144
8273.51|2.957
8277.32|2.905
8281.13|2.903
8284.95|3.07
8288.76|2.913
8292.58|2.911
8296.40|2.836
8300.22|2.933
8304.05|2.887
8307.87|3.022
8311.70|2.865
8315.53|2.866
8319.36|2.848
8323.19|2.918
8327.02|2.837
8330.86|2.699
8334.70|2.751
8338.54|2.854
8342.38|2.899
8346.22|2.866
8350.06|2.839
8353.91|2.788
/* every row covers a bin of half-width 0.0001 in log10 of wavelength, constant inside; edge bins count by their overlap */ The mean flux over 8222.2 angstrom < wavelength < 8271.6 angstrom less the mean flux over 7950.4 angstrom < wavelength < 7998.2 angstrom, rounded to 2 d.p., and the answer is 0.25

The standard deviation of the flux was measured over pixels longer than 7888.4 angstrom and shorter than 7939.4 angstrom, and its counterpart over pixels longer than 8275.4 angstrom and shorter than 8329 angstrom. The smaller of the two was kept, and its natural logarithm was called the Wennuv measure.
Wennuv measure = -2.8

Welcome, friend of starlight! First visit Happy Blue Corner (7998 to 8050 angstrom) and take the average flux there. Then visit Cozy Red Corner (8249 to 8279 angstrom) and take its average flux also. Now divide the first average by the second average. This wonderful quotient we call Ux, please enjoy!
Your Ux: 0.94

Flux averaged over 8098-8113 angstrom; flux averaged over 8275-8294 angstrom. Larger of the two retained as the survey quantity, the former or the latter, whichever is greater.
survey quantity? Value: 2.97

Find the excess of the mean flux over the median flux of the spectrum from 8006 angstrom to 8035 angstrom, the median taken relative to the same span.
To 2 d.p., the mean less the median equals 0.00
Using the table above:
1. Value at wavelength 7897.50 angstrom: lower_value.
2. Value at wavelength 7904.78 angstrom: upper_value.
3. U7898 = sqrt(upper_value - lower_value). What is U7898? 0.27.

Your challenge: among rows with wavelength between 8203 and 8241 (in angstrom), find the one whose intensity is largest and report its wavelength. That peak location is 8227.92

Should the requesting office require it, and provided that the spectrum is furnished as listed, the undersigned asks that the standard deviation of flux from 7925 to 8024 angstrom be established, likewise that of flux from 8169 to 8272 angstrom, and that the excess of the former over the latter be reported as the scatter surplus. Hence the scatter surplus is -0.08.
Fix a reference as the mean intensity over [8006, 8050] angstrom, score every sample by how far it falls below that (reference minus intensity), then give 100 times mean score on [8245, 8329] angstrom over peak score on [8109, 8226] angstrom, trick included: -22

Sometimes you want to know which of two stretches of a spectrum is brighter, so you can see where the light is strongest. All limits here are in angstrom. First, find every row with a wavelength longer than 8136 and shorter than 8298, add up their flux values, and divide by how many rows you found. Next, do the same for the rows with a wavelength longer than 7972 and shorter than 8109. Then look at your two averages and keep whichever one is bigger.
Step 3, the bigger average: 3.07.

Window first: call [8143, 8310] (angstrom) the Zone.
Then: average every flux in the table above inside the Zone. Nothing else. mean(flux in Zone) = 3.04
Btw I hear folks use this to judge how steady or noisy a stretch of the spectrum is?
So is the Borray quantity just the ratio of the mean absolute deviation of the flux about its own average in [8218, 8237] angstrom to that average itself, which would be 0.064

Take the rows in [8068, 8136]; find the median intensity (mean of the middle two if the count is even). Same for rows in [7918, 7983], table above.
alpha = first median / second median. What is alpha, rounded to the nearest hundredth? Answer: 1.07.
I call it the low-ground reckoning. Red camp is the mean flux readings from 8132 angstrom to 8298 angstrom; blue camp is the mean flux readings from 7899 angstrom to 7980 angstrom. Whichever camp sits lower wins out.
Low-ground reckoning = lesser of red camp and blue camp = 2.85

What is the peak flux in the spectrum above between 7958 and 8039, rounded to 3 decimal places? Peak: 3.080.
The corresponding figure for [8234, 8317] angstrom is 3.420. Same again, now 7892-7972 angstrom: 2.957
